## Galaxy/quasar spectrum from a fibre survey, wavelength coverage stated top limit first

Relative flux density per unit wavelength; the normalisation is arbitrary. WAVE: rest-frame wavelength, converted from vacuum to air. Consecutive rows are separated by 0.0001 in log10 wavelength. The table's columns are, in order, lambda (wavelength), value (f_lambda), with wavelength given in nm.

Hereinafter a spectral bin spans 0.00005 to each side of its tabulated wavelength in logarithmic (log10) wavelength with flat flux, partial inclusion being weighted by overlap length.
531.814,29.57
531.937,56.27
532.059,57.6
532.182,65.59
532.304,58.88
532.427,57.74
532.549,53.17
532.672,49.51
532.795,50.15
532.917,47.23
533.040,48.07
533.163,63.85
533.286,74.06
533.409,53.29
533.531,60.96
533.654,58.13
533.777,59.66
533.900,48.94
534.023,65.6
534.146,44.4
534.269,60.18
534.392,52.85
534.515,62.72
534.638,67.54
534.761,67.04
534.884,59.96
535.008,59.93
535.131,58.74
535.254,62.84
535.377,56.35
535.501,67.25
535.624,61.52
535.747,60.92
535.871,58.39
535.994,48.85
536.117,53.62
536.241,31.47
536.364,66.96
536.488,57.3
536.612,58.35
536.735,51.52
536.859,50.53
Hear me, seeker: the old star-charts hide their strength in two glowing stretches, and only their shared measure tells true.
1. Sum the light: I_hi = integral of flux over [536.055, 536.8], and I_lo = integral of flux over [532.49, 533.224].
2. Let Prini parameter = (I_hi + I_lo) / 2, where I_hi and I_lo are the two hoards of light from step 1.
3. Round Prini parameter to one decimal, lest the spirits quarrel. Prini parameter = 38.9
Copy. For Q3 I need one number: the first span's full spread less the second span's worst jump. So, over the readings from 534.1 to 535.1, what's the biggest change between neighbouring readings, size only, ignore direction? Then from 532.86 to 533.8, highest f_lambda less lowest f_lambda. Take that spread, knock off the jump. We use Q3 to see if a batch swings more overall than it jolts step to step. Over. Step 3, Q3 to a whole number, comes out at 11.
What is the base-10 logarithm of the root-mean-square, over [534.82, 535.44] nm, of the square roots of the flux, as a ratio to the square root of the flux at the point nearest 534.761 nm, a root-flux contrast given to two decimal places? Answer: -0.03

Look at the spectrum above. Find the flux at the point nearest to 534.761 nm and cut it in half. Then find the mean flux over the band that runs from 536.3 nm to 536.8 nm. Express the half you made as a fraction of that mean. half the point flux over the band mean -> 0.57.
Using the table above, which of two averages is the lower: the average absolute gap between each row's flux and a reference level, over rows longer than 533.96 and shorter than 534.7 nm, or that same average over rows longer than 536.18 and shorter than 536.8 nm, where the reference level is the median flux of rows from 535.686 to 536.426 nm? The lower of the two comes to 7.8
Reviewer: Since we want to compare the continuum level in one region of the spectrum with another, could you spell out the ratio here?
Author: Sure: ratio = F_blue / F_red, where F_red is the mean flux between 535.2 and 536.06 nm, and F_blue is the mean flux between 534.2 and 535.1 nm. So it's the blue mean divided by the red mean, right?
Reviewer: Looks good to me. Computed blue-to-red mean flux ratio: 1.03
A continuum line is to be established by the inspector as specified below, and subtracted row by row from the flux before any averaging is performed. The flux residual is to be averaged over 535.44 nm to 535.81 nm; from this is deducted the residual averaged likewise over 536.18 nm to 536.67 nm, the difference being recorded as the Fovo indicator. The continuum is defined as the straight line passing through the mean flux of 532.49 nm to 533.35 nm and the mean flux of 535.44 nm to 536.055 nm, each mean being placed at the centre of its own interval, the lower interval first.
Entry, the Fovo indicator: 11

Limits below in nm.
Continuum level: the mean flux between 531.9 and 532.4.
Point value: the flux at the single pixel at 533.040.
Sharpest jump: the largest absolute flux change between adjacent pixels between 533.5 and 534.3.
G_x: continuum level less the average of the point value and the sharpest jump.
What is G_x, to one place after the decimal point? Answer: 25.0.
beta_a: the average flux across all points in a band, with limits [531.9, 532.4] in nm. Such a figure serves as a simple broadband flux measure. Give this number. 59.6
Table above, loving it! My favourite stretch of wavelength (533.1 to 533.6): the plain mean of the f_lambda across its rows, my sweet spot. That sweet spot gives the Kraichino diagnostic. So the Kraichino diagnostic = 63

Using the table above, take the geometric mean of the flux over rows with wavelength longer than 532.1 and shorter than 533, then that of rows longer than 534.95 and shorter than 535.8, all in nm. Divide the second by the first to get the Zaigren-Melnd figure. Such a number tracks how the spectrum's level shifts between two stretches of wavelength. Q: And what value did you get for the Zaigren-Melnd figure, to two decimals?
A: 1.12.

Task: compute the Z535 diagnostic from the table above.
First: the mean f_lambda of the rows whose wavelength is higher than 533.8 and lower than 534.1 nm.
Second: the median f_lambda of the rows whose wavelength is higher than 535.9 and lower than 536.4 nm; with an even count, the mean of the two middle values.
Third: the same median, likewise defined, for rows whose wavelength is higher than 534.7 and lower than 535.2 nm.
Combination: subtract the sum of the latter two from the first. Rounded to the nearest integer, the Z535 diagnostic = -54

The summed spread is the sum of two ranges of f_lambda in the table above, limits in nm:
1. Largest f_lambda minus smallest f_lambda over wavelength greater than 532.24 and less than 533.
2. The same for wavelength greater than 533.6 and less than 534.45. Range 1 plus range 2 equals 33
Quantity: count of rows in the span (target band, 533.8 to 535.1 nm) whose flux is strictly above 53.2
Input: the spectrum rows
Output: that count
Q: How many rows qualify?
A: 7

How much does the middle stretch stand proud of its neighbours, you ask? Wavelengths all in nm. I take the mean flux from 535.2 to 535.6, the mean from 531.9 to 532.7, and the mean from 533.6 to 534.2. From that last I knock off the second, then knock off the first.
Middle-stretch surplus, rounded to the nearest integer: -64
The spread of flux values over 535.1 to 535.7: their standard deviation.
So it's 4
